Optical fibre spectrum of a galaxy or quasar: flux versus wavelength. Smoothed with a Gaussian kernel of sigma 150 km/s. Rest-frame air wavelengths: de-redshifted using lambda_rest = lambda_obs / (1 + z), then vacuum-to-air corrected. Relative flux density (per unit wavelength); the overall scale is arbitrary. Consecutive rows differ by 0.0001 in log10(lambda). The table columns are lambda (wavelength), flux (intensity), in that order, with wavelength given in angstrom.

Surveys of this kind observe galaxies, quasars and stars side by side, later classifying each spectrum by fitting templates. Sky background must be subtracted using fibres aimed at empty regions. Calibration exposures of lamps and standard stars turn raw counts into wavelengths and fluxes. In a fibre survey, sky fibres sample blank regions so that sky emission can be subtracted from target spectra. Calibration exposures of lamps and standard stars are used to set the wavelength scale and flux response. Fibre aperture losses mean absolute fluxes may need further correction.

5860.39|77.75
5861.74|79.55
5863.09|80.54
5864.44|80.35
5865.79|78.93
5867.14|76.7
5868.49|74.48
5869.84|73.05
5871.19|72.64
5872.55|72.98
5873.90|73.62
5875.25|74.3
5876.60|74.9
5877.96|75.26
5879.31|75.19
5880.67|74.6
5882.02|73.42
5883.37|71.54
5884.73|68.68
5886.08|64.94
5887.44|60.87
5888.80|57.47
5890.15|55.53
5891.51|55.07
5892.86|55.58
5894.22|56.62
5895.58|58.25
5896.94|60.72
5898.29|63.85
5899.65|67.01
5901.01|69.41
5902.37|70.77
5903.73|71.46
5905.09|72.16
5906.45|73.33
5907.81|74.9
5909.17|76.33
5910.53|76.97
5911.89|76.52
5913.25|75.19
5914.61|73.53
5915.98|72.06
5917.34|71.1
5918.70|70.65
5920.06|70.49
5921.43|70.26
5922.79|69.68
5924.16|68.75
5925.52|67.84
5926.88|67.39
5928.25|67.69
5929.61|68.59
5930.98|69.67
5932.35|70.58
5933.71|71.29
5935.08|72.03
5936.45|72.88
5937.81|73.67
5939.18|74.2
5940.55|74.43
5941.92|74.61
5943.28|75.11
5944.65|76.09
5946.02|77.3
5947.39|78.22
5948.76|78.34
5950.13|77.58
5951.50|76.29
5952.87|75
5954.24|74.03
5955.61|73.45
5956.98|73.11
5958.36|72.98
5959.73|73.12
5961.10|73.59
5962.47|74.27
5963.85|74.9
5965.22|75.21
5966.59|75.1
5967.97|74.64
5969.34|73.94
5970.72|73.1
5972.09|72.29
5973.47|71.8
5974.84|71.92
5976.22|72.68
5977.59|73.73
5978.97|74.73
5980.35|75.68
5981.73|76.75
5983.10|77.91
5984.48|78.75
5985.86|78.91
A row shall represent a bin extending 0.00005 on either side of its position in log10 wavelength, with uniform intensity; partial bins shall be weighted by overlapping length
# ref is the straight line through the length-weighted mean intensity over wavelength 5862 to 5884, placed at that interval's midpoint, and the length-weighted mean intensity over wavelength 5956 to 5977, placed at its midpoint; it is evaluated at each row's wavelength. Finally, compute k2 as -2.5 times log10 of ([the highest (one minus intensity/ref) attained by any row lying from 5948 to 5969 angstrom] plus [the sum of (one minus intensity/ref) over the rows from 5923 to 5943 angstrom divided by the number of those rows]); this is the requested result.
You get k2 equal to 3.2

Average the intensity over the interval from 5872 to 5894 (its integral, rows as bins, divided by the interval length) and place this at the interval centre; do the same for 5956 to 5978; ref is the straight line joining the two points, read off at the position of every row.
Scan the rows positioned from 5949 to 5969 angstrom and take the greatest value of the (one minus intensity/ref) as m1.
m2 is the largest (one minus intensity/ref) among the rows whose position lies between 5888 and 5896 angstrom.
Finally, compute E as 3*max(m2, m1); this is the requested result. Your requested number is 0.57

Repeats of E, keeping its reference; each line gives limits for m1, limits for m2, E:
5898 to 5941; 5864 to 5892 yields 0.57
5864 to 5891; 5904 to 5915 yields 0.55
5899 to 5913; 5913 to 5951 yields 0.14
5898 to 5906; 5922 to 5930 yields 0.21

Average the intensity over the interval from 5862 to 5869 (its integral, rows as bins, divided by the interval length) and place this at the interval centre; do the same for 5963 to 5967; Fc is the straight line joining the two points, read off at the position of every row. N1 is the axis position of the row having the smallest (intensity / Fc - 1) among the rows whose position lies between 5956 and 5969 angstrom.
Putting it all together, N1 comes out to 5958.36 angstrom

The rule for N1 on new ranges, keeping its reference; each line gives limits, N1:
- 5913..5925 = 5924.16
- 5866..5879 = 5871.19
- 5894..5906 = 5894.22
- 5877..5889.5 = 5888.80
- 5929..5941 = 5929.61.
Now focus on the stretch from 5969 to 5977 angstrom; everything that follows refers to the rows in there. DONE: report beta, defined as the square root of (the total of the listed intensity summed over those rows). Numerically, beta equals 20.9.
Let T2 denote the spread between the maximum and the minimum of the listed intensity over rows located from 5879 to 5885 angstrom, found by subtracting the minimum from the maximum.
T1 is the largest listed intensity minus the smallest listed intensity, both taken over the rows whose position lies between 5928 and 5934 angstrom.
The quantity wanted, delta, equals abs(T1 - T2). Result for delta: 2.9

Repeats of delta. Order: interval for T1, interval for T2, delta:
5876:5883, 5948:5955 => 2.5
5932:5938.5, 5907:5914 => 1.0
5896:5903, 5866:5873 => 6.0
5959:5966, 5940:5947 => 0.8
